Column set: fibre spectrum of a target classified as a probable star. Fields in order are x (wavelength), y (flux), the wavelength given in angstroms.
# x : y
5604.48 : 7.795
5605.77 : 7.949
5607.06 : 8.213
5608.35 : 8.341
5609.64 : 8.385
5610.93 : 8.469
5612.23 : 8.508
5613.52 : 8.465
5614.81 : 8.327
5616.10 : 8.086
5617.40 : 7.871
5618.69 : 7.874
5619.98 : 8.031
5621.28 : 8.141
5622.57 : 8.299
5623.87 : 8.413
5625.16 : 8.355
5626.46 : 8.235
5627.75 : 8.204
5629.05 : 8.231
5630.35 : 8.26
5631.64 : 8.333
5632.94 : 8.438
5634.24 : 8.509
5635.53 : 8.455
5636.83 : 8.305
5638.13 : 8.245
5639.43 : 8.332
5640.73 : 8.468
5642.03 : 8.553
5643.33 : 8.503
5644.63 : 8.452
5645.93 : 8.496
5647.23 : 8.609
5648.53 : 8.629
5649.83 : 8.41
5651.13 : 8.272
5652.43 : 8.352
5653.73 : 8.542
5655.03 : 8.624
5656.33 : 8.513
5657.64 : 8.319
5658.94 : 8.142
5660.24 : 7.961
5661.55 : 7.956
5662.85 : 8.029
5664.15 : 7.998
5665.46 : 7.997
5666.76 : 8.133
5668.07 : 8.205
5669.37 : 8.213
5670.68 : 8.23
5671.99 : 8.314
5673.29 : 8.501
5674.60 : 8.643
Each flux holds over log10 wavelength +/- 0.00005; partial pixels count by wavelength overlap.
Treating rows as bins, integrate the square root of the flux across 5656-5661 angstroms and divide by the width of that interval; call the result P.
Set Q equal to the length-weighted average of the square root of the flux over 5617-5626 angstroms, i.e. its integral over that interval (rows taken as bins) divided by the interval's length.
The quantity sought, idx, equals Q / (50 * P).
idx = 0.0200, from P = 2.86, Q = 2.86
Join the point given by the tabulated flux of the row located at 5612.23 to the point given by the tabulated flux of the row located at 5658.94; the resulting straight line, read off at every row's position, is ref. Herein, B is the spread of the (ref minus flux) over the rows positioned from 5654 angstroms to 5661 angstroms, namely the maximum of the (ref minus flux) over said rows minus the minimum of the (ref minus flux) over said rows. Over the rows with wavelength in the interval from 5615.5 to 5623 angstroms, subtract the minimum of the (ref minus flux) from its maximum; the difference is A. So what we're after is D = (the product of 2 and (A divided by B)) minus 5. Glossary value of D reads -3.5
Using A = 0.47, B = 0.62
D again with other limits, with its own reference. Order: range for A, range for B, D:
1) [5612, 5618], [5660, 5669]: -1.1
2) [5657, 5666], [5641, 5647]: 3.4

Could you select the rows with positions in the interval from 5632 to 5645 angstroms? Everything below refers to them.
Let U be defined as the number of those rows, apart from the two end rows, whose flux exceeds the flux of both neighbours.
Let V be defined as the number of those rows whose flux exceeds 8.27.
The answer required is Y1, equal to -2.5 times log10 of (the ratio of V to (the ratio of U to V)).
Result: -4.02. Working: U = 2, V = 9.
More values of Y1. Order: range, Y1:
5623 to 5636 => -3.89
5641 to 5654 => -5.00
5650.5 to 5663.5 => -3.89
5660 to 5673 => 0.00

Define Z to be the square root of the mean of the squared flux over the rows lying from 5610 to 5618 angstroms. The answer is 8.29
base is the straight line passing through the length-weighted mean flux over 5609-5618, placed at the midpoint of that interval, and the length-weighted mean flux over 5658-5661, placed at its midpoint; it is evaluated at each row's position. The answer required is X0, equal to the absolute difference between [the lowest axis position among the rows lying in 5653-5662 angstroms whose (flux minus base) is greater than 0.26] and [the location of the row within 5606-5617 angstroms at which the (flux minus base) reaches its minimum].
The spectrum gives 37.6 angstroms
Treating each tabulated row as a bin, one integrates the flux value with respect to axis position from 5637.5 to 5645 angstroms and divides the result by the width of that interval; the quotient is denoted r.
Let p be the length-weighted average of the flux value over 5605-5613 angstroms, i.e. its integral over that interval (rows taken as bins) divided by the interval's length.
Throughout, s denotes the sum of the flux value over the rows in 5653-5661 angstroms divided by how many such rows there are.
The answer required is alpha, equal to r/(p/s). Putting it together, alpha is 8.46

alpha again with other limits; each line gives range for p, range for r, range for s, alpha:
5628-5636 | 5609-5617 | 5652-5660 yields 8.41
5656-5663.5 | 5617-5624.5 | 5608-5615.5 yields 8.39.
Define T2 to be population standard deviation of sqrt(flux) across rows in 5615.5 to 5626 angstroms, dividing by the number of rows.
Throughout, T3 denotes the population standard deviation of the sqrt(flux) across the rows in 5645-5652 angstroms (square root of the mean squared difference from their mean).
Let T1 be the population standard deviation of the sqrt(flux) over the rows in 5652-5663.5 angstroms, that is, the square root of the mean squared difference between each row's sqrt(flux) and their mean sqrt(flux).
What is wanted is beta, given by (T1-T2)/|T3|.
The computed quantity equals 0.4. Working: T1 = 0.042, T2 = 0.0342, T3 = 0.023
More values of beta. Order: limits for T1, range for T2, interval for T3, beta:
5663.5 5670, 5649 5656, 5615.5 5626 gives -0.2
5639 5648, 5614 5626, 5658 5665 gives -1.7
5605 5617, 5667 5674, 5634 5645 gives 0.7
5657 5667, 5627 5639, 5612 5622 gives 0.1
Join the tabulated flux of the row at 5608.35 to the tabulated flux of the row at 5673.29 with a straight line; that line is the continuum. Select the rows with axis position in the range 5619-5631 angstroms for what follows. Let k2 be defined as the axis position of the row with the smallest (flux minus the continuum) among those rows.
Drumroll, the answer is 5619.98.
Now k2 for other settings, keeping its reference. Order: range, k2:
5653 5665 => 5661.55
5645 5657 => 5651.13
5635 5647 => 5638.13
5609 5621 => 5618.69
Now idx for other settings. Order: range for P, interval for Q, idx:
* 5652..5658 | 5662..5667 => 0.0195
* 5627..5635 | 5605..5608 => 0.0197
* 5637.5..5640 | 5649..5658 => 0.0202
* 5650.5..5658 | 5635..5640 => 0.0198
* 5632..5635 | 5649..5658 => 0.0200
